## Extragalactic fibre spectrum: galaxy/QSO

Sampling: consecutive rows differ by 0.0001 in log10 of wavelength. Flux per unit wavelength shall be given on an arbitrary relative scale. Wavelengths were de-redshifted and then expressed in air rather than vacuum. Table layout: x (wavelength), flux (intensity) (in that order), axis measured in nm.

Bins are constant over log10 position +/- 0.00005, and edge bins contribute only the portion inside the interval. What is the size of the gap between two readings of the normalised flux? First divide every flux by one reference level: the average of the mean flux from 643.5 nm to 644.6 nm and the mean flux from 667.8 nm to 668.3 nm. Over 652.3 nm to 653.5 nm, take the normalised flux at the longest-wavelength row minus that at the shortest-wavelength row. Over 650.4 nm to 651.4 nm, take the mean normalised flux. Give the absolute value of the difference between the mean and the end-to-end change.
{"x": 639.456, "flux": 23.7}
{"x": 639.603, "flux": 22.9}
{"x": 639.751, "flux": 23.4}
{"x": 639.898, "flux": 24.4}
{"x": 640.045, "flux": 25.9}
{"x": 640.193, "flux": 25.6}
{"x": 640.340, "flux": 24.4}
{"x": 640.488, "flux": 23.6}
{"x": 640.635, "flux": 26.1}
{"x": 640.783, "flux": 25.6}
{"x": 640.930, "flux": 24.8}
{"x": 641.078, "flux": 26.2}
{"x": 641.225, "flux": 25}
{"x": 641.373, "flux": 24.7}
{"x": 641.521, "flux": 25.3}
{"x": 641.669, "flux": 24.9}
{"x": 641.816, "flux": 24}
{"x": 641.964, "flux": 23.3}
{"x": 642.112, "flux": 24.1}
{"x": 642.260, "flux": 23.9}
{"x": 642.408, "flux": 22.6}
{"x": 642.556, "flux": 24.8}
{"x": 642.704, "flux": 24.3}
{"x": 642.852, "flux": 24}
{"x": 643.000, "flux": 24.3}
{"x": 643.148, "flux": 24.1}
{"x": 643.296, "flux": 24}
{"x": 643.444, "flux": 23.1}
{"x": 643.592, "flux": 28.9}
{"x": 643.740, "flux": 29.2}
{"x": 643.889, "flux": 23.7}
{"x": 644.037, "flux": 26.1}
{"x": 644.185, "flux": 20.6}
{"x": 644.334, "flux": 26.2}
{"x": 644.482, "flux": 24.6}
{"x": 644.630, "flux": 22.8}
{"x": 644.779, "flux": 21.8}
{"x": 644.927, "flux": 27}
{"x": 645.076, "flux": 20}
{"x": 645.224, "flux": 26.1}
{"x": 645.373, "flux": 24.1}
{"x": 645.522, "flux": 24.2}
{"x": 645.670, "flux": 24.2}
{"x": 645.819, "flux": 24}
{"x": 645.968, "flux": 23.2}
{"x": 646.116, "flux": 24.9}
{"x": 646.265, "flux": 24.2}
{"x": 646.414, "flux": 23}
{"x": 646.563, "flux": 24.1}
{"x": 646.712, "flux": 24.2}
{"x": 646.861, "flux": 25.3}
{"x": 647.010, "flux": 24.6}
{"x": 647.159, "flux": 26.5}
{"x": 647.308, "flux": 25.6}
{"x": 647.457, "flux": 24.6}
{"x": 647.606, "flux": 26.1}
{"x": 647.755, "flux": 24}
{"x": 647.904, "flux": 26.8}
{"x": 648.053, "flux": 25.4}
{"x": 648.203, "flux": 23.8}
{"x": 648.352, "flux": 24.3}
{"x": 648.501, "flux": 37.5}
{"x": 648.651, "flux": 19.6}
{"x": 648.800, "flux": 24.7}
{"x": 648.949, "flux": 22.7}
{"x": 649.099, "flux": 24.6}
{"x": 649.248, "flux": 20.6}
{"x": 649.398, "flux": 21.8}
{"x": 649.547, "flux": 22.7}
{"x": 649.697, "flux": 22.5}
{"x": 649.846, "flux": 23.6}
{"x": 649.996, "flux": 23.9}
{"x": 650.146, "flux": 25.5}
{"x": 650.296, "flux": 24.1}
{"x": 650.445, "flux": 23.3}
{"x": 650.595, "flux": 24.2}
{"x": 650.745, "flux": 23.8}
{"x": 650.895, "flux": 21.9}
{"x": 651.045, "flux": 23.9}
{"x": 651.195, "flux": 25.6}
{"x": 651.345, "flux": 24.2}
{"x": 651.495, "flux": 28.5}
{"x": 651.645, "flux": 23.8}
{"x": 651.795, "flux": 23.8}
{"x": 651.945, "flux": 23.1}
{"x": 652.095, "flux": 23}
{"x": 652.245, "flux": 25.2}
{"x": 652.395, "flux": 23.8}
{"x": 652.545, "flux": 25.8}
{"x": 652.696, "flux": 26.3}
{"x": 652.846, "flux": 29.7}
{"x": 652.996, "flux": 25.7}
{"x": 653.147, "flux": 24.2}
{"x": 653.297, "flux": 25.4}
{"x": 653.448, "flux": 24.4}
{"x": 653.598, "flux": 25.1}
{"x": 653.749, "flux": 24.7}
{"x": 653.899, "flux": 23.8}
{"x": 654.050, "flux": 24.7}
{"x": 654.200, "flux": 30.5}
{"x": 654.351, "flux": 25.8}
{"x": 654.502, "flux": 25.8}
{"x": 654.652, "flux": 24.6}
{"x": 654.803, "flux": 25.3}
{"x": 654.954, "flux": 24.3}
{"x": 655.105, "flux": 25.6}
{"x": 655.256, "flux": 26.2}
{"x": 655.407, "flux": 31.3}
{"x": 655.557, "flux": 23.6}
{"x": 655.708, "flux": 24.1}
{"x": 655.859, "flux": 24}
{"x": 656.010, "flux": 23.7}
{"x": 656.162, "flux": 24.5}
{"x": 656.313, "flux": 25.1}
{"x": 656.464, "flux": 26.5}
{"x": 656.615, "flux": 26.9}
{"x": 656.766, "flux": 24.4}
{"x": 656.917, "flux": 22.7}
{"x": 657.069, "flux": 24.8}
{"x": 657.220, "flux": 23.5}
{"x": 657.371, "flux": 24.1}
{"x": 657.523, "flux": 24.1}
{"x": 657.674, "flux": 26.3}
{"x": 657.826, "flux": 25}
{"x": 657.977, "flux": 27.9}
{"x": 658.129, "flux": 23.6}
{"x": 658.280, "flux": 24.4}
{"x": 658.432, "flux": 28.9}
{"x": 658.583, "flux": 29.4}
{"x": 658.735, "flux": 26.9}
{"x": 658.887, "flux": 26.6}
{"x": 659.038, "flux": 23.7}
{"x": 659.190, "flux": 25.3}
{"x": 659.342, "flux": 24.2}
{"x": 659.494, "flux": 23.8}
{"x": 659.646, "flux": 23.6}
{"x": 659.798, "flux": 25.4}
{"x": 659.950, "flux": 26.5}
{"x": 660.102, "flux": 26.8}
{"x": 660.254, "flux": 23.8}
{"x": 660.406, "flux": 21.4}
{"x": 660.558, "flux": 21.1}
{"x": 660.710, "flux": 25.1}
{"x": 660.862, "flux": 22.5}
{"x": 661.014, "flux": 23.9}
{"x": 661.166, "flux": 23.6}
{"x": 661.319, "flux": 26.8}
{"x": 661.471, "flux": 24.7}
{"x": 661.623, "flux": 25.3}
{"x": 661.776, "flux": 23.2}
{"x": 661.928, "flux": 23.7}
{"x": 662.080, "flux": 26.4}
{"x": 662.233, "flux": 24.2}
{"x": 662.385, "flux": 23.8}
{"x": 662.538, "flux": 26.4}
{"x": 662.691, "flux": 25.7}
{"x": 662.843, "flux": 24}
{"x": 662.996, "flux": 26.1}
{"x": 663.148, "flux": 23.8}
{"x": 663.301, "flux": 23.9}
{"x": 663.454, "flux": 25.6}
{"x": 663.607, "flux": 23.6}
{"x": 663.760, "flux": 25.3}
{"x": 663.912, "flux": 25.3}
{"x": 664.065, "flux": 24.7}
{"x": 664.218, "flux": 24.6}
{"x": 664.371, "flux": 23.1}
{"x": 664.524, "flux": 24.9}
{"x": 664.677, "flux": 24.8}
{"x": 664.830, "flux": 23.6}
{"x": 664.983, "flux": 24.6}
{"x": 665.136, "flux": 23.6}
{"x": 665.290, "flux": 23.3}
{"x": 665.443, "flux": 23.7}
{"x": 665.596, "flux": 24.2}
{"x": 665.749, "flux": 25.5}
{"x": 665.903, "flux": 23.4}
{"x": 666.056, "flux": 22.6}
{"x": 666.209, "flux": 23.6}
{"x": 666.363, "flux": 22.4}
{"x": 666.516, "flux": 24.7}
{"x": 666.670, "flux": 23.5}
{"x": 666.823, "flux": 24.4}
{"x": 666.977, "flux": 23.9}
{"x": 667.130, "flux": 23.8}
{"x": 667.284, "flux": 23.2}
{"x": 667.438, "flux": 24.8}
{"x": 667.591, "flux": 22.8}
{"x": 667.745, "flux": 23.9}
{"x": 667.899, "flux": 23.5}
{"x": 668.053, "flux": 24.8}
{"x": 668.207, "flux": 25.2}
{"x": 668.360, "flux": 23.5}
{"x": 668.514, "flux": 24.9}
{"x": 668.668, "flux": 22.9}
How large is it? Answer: 0.93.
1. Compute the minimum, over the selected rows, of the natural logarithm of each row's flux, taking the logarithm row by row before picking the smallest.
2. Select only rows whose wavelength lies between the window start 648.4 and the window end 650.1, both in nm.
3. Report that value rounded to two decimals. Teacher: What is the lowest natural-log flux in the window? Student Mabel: 2.98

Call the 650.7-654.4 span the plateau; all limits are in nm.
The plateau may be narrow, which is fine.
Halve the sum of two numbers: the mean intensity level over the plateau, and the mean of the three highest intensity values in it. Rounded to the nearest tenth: 27.3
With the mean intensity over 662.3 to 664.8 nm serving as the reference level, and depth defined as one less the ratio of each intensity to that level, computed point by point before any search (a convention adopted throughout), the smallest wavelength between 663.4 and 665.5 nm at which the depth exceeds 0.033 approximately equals 663.607 nm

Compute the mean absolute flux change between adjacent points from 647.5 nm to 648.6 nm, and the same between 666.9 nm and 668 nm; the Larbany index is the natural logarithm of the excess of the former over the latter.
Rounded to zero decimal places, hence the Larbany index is 1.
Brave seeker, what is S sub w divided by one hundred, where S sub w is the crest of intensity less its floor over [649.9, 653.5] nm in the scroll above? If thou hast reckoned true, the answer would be 0.078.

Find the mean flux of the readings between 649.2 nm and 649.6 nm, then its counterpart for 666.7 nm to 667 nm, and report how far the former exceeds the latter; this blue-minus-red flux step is -2.4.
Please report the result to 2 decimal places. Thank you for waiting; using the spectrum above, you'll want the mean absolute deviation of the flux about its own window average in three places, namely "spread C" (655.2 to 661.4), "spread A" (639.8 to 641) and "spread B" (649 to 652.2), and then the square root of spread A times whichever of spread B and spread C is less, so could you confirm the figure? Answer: 0.89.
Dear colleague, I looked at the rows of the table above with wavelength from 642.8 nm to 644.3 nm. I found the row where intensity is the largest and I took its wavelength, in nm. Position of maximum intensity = 643.740 nm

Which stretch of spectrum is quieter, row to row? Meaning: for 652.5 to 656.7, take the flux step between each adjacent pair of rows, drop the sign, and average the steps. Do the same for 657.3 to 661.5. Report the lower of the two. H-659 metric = 1.7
